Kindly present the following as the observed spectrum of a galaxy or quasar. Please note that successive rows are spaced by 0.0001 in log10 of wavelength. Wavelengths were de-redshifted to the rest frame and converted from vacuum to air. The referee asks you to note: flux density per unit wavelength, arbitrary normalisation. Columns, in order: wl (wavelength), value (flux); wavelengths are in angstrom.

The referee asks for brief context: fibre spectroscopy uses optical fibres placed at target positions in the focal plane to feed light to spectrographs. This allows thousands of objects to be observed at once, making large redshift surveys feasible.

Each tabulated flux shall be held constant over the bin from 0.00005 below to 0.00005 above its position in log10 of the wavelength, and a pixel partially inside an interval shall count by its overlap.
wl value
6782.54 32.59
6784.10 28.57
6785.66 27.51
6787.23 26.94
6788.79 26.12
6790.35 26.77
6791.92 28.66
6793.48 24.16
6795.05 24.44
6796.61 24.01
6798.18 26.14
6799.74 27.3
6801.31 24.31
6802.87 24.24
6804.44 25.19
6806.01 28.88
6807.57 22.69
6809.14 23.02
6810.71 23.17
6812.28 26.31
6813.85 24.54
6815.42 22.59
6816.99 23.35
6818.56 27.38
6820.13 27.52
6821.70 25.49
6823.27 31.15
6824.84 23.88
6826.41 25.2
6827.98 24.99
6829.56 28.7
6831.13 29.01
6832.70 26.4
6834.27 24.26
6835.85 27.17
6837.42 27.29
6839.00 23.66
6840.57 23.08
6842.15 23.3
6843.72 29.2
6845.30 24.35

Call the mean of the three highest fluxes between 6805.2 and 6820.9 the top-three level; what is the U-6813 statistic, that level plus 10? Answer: 37.9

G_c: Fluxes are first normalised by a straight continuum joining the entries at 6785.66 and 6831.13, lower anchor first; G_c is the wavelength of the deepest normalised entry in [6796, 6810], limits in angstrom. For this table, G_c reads 6807.57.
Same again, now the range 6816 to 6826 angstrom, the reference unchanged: 6816.99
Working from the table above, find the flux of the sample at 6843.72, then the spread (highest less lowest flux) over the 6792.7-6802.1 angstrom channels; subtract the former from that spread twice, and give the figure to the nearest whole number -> -55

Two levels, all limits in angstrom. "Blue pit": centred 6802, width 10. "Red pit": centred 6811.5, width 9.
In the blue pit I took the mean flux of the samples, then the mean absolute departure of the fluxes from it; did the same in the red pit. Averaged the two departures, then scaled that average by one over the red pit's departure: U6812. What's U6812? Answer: 1.13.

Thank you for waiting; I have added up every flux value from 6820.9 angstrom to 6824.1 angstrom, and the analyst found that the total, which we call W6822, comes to 57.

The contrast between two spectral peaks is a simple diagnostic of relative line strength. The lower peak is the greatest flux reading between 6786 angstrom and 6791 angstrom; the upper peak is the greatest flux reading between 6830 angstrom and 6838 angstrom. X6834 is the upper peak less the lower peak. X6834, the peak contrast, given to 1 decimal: 2.1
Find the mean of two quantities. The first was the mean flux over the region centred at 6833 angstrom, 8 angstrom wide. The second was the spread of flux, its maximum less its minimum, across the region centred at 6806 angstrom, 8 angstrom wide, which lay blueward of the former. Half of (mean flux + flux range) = 16.6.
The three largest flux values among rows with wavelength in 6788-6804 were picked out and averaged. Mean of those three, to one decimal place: 27.6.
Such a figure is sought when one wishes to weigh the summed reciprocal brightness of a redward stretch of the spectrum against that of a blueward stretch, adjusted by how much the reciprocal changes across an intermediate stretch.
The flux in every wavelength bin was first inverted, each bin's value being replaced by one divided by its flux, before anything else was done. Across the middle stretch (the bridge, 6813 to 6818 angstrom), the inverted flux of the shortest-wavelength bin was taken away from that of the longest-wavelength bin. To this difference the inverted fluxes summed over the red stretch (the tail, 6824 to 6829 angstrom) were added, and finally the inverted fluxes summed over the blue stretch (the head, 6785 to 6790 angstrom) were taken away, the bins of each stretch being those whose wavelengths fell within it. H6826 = 0.012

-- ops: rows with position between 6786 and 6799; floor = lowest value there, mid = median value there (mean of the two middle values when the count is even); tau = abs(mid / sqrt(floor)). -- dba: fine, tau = 5.33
